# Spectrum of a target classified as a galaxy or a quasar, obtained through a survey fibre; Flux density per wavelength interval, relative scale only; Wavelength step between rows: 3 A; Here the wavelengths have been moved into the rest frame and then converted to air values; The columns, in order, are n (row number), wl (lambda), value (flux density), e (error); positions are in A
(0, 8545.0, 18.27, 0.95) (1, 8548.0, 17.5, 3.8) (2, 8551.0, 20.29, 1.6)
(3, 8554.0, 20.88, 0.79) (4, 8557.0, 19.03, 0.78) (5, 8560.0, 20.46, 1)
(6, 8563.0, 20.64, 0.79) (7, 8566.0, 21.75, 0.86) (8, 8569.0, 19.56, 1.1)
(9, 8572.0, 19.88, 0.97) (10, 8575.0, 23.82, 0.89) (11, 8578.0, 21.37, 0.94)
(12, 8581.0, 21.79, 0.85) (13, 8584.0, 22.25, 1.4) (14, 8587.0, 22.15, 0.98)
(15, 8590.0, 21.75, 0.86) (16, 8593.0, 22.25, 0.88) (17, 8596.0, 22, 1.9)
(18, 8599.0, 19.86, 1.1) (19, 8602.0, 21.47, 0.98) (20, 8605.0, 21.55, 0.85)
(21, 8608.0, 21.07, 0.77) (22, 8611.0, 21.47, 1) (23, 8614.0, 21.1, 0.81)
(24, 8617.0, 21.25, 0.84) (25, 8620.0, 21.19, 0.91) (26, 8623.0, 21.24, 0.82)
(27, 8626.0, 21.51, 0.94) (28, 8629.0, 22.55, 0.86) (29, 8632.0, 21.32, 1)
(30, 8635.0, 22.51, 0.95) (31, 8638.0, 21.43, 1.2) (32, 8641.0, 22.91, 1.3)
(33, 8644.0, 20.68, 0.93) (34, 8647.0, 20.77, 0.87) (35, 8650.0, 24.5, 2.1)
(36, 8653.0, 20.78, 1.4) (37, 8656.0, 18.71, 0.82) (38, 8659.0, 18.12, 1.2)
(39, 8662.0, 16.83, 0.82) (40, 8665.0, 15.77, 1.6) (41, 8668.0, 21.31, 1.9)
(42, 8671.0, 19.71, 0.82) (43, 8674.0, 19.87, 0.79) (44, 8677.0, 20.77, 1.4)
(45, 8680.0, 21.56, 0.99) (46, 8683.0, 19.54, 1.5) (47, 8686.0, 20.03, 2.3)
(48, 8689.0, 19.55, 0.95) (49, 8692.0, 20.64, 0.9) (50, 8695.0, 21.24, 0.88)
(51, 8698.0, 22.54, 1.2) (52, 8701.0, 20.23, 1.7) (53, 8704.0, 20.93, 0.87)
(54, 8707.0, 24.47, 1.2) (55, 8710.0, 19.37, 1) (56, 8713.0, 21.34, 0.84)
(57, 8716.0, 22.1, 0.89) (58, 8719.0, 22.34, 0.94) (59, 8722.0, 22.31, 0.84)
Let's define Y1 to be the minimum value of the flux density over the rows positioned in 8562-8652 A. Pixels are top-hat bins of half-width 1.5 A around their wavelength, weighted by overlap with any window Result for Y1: 19.56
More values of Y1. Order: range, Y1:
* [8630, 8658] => 18.71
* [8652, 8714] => 15.77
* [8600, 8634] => 21.07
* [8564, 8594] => 19.56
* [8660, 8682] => 15.77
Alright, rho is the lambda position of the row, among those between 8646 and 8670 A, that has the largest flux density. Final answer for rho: 8650.0 A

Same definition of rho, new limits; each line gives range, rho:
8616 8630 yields 8629.0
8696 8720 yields 8707.0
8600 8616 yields 8605.0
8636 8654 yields 8650.0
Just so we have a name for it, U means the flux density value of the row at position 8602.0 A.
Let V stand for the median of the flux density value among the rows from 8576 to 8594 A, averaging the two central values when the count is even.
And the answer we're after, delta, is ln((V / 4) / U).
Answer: -1.36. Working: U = 21.47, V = 22.0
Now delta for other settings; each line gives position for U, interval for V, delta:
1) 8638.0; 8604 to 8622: -1.40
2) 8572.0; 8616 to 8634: -1.32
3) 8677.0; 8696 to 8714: -1.37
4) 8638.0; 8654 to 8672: -1.54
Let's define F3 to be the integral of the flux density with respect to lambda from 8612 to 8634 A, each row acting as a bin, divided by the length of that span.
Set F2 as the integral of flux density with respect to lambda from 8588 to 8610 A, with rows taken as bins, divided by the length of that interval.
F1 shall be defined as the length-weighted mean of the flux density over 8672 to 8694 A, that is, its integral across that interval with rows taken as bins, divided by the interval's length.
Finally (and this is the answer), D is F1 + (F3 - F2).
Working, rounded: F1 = 20.3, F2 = 21.4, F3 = 21.5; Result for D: 20.3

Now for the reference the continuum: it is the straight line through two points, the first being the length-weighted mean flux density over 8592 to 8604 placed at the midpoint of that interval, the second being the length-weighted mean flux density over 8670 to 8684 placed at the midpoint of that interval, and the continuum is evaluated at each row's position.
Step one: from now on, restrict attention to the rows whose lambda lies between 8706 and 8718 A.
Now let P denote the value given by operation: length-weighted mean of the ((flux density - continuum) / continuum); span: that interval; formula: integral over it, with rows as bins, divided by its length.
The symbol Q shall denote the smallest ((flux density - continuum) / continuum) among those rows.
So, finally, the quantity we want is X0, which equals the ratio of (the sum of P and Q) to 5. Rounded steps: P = 0.09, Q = -0.03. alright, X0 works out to 0.013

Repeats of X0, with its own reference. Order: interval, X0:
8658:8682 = -0.057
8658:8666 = -0.081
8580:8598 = 0.006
